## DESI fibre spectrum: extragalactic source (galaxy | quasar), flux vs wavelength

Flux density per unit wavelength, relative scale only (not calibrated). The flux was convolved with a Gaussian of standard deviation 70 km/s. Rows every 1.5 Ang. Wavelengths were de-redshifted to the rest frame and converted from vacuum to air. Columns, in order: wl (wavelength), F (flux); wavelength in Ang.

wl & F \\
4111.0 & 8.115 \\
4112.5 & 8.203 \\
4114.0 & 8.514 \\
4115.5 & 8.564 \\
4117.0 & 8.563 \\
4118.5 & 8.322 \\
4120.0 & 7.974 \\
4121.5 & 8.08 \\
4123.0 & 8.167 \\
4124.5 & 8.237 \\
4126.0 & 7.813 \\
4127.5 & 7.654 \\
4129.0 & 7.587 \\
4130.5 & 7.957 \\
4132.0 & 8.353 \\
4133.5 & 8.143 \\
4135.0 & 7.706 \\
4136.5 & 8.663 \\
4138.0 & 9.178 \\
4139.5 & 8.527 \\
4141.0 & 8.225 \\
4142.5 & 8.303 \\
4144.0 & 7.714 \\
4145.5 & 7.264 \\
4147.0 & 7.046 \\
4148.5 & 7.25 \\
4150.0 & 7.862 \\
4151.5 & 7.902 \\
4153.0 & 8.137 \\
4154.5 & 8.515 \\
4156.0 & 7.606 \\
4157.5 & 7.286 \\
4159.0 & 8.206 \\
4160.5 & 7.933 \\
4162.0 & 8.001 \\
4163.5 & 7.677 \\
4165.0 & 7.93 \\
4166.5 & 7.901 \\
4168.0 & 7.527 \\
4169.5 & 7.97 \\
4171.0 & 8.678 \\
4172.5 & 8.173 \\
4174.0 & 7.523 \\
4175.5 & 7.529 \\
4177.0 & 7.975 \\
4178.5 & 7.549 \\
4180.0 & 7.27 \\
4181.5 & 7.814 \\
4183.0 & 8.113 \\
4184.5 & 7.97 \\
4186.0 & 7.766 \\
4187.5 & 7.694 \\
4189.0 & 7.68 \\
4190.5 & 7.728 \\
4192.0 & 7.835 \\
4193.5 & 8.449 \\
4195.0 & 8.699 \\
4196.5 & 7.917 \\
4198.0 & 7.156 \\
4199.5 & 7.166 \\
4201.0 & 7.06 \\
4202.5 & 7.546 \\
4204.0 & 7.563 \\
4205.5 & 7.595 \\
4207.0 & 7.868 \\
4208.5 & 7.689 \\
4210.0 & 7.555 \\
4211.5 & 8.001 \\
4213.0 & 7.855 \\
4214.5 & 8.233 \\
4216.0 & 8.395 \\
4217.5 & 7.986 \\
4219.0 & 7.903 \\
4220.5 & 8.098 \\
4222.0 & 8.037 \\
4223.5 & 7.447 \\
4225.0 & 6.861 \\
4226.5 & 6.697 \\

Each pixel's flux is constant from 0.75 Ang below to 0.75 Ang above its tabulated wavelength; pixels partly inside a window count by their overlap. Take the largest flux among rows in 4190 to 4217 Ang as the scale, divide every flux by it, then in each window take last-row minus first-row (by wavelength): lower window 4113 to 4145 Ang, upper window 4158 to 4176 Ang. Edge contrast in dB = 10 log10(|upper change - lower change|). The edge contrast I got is -18.5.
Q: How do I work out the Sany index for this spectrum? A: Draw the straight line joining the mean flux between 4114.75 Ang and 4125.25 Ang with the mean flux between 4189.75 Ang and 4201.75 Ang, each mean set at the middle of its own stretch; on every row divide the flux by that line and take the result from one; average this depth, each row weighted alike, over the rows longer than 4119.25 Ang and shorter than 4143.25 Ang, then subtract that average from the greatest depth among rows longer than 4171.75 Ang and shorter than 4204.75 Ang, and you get 0.0809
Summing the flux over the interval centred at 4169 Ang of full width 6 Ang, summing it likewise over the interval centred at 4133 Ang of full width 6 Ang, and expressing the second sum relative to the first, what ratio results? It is 1.00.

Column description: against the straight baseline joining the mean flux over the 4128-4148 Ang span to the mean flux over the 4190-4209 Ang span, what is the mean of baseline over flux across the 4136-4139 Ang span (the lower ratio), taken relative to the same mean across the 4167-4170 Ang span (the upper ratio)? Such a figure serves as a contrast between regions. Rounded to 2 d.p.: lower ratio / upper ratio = 0.89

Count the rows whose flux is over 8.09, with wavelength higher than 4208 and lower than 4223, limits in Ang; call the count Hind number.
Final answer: 3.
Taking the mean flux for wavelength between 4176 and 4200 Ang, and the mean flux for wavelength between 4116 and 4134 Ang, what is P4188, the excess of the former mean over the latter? -0.27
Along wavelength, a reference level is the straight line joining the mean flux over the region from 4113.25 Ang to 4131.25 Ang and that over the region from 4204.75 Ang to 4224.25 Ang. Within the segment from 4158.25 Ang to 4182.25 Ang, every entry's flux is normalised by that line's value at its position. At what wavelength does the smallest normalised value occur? 4180.0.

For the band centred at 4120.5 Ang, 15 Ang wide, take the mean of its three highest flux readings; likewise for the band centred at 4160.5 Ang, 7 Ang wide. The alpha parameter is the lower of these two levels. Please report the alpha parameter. 8.05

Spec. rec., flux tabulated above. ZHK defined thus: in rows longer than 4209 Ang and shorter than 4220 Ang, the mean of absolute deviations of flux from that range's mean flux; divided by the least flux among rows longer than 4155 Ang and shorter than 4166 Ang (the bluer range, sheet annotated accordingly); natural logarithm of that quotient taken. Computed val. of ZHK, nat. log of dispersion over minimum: -3.7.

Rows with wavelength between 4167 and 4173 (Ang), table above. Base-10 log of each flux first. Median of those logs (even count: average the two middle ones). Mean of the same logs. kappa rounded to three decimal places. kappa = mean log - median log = 0.000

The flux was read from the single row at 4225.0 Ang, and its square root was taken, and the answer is 2.62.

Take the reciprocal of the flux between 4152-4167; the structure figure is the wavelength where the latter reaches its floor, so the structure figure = 4154.5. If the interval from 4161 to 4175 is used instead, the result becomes 4171.0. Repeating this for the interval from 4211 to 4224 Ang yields 4216.0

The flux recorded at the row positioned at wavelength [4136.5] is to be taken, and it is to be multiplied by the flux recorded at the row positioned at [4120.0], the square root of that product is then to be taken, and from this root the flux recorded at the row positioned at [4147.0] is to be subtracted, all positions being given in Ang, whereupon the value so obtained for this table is 1.3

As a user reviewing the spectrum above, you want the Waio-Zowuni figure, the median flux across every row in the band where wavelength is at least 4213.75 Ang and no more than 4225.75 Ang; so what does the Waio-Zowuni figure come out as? 8.01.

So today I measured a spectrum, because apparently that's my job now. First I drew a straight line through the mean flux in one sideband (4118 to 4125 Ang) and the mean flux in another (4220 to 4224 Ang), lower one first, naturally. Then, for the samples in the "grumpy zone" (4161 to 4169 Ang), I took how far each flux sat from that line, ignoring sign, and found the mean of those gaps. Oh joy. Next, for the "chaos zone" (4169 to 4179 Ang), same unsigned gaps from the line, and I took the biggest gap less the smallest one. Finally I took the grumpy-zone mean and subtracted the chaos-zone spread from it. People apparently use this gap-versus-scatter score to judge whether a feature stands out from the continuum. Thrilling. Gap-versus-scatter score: -0.43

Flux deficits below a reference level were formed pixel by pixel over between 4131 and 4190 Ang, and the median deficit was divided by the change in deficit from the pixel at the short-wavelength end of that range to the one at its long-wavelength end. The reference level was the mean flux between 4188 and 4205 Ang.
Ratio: -0.29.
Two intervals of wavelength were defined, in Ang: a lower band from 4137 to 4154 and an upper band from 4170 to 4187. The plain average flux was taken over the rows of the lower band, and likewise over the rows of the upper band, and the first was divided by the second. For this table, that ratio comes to 1.01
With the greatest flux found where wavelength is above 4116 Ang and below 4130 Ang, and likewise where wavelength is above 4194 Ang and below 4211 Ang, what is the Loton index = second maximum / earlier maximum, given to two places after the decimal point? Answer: 1.02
